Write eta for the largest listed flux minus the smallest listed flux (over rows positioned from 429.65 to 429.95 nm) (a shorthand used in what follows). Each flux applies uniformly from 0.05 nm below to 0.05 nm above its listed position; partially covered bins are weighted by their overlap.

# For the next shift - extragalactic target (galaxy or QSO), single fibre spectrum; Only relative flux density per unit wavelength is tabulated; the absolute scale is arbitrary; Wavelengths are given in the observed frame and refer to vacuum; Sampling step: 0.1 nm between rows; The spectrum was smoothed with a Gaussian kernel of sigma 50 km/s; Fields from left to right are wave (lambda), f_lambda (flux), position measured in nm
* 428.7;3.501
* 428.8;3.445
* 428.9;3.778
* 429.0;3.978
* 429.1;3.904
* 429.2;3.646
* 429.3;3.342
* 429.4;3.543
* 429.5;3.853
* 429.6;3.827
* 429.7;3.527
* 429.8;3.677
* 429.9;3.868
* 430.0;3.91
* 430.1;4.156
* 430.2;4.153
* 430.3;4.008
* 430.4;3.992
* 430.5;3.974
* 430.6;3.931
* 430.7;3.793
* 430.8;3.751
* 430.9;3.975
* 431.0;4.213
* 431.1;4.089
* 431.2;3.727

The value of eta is 0.34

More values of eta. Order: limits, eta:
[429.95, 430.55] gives 0.25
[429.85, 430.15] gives 0.29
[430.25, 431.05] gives 0.46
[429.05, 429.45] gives 0.56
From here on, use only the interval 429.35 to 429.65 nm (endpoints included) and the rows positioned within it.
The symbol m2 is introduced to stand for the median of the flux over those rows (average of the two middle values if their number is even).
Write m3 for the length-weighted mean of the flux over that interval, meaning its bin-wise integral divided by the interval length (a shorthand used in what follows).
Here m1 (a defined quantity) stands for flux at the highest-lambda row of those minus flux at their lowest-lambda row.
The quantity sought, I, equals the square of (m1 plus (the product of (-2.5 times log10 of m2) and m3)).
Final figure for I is 27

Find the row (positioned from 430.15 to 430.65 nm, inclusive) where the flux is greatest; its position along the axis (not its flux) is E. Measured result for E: 430.2 nm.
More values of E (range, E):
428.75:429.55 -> 429.0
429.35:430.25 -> 430.1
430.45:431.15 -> 431.0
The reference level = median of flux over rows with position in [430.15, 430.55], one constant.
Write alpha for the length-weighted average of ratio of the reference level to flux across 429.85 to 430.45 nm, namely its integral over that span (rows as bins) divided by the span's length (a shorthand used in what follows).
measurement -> 1.00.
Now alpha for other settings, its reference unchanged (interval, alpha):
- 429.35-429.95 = 1.08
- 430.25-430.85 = 1.02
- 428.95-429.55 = 1.08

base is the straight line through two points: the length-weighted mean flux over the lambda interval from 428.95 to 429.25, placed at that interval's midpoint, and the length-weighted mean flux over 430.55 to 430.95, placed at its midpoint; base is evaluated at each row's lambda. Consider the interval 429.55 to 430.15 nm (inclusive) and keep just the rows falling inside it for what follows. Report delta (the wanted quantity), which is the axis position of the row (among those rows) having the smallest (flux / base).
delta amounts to 429.7 nm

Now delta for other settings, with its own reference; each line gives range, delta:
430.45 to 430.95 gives 430.8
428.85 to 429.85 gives 429.3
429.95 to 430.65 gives 430.0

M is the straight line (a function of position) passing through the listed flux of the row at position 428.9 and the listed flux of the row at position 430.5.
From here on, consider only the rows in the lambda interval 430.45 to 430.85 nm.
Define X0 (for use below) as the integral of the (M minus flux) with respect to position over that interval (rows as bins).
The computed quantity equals 0.05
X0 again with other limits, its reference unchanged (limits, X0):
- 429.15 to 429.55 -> 0.09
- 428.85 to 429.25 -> -0.01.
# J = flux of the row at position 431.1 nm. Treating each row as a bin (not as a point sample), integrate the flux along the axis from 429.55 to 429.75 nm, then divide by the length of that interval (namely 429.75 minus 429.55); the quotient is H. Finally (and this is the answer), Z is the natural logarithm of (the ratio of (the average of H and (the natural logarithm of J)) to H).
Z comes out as -0.37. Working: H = 3.68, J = 4.089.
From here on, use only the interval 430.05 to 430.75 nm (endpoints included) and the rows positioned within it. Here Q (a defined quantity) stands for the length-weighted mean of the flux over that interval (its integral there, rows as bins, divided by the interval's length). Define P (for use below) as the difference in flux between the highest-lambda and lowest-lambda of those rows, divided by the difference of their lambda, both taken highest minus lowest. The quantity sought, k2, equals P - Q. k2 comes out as -4.6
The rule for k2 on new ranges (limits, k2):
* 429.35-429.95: -3.1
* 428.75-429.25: -3.2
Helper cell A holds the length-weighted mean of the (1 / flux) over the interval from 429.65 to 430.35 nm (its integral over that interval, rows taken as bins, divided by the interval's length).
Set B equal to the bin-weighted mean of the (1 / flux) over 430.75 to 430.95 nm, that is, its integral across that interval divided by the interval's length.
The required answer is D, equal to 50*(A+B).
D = 25.8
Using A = 0.257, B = 0.259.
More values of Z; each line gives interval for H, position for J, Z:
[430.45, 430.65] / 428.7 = -0.42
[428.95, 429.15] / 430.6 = -0.40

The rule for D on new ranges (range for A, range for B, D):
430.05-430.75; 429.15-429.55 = 26.4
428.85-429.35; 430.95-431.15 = 25.5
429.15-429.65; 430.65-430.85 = 27.0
